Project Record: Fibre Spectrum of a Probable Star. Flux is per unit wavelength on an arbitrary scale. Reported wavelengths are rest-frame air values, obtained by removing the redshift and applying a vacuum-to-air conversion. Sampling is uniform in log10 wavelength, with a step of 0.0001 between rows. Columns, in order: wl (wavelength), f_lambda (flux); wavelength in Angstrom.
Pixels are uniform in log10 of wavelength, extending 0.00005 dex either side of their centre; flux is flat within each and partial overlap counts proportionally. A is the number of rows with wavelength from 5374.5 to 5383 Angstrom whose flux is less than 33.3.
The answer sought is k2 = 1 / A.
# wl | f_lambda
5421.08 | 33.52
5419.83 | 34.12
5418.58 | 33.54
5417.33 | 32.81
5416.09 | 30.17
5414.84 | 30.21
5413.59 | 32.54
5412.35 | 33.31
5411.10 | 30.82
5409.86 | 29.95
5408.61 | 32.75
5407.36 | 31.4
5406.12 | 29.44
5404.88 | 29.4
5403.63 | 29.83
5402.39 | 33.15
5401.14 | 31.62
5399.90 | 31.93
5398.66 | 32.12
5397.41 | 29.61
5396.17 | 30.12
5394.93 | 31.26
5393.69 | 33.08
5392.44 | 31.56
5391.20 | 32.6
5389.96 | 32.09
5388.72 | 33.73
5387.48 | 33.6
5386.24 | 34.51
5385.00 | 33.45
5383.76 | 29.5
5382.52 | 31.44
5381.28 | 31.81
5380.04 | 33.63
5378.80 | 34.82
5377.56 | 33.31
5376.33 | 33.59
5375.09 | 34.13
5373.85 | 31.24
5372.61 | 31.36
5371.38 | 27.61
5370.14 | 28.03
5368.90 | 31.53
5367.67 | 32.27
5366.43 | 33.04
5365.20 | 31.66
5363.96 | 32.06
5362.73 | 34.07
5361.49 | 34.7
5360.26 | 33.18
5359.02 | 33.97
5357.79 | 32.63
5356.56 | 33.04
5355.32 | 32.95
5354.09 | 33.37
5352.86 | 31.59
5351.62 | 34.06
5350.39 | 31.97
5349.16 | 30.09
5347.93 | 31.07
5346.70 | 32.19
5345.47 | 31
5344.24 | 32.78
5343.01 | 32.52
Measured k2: 0.50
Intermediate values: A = 2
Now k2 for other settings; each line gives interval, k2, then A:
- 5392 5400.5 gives 0.14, 7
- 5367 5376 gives 0.17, 6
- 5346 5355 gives 0.20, 5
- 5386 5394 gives 0.25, 4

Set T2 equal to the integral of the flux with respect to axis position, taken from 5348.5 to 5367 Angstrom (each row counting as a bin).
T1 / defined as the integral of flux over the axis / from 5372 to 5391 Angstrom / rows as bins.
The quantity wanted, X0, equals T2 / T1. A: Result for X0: 1.0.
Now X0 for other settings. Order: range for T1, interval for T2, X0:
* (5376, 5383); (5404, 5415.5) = 1.5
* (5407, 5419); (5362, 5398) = 3.0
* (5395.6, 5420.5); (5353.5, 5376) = 0.9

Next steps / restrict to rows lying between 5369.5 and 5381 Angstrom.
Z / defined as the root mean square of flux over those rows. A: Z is 32.1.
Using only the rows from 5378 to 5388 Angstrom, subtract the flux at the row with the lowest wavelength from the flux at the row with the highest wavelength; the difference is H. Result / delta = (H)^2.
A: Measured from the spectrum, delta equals 1.5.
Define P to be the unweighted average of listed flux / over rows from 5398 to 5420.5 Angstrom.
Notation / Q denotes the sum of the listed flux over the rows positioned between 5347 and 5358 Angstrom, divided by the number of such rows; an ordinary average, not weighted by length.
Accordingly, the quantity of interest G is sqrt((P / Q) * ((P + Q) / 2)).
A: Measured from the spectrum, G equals 5.59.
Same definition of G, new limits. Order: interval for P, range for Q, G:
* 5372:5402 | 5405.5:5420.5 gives 5.71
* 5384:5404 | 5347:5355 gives 5.67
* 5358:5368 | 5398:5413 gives 5.84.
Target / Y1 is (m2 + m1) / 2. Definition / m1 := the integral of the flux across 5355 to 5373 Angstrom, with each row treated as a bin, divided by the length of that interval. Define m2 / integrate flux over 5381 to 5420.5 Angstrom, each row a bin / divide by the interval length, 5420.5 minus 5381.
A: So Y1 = 31.97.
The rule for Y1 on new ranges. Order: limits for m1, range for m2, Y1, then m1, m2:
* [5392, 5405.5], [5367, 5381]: 31.59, 31.2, 32.0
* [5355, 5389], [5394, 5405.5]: 31.79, 32.5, 31.1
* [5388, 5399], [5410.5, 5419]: 31.84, 31.8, 31.9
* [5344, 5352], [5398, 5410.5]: 31.48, 31.8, 31.1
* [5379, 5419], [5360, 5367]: 32.47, 31.8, 33.1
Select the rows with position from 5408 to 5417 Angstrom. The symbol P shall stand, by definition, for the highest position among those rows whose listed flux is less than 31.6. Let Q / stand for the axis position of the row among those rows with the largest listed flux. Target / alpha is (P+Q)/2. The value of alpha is 5414.2 Angstrom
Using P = 5416.09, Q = 5412.35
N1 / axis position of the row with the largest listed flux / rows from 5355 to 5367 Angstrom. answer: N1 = 5361.49 Angstrom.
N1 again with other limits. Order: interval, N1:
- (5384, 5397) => 5386.24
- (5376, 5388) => 5378.80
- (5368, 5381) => 5378.80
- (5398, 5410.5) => 5402.39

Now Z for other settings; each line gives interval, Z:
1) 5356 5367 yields 33.2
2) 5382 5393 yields 32.5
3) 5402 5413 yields 31.2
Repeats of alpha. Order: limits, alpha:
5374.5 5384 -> 5381.3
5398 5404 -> 5403.0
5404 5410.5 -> 5409.2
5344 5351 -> 5346.7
